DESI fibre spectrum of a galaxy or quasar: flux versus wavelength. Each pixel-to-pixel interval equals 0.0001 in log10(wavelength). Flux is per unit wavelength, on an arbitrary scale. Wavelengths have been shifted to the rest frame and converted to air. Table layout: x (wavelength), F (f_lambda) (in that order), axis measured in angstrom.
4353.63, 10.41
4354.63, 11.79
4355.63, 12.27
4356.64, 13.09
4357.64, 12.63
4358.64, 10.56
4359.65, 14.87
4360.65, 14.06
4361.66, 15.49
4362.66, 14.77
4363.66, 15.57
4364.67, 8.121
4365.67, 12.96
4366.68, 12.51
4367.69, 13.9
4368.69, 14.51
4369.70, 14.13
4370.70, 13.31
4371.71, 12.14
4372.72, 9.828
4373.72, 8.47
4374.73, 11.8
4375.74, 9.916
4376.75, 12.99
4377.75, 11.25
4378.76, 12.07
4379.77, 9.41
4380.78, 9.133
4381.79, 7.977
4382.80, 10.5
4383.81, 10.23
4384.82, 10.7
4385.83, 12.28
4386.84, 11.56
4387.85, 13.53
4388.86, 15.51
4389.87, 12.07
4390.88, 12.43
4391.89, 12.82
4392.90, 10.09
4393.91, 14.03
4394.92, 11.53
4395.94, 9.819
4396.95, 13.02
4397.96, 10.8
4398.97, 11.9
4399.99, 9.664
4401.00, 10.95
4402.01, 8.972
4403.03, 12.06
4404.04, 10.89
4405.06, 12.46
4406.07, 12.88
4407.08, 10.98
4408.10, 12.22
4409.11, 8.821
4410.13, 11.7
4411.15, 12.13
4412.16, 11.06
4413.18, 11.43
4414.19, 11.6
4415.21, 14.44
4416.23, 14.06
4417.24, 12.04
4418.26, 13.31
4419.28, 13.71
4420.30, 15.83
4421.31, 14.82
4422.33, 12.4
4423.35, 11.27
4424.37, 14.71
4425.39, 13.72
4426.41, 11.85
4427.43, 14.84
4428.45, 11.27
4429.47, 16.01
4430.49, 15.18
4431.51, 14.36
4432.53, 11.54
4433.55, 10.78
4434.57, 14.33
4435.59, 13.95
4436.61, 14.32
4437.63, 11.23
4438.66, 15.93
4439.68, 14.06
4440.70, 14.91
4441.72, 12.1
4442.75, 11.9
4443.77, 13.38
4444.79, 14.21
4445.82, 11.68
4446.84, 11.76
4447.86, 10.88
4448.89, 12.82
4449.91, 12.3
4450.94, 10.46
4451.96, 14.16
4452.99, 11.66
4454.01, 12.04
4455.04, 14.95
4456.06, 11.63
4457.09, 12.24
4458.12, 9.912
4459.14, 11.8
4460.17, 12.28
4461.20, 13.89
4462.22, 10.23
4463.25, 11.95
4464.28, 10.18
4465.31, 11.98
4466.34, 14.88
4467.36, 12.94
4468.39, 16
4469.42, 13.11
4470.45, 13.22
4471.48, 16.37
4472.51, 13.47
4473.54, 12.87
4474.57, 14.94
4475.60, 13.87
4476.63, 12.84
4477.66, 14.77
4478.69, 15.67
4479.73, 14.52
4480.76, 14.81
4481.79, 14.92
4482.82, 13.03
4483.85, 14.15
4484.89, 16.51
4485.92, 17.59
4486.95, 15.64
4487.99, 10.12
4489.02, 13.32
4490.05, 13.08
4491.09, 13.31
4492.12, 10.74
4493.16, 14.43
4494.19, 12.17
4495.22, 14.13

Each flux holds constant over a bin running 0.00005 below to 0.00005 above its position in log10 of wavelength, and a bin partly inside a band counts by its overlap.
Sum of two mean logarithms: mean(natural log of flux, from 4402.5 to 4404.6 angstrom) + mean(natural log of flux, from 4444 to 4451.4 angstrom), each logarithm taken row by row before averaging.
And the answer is 4.92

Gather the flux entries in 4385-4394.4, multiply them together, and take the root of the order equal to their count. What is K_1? 12.6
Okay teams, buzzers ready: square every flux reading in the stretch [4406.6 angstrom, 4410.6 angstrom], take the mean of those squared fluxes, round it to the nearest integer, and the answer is 121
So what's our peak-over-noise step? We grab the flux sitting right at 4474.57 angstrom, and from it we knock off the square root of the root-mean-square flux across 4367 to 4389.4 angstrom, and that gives 12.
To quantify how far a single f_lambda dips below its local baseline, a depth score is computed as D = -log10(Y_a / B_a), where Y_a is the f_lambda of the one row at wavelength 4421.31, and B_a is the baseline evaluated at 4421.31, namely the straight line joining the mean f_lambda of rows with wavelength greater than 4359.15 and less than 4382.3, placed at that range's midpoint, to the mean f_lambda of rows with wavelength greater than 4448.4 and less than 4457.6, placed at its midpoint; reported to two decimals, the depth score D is -0.08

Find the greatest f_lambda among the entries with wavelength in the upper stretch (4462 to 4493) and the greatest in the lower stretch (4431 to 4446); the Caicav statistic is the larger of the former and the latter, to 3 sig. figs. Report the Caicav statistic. 17.6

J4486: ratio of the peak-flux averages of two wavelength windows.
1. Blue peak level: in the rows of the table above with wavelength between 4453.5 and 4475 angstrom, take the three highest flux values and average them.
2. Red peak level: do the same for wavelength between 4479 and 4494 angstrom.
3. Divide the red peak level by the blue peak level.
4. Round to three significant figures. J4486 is 1.05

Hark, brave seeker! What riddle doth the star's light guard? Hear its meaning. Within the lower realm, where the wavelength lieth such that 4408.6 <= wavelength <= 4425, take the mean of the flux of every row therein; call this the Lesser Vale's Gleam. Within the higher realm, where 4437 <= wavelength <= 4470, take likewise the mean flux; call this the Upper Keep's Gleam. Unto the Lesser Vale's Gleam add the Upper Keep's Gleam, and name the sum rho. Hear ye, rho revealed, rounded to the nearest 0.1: 25.3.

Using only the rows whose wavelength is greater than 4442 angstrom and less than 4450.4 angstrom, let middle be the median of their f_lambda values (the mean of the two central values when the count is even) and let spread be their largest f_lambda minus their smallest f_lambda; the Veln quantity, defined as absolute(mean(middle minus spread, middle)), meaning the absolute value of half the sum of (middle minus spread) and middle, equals 10.4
